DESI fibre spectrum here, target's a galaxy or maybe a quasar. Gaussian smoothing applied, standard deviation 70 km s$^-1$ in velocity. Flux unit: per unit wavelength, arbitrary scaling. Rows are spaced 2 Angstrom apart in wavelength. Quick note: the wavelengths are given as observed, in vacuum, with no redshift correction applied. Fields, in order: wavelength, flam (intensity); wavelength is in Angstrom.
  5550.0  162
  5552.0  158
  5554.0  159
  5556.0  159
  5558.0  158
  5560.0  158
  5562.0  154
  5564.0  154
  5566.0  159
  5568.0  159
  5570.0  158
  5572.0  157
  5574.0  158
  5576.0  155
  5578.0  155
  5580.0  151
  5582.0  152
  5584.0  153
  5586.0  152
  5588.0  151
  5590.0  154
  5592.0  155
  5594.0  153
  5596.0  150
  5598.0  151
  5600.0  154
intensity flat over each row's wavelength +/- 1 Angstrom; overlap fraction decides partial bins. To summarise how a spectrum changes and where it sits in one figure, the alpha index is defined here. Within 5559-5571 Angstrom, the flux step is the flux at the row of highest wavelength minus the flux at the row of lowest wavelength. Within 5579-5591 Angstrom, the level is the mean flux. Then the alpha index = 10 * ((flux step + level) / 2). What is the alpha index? 761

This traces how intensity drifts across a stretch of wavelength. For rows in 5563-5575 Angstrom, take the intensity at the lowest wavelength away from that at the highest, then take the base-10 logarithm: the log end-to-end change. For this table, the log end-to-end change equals 0.6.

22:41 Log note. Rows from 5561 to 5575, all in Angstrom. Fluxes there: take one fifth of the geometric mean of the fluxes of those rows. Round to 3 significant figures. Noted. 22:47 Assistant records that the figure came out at 31.4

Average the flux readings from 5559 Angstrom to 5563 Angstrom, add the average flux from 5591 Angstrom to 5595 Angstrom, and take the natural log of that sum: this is 5.74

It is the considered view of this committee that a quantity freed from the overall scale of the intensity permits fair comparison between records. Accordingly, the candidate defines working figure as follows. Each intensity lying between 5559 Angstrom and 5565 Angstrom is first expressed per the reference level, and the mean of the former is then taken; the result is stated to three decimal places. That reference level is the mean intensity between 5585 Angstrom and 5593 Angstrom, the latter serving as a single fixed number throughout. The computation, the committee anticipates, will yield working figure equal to 1.015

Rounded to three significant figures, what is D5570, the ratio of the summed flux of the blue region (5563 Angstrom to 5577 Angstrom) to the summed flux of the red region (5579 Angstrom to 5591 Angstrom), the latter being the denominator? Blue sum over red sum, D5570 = 1.20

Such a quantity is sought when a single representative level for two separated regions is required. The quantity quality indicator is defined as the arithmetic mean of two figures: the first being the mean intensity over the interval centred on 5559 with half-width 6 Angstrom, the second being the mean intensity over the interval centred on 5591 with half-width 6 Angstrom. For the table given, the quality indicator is 155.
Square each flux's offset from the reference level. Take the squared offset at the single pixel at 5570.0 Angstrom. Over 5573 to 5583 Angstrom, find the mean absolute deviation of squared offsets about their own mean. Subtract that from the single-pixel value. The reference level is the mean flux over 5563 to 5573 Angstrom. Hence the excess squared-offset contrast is -15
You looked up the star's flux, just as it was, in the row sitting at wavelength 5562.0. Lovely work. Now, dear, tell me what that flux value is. 154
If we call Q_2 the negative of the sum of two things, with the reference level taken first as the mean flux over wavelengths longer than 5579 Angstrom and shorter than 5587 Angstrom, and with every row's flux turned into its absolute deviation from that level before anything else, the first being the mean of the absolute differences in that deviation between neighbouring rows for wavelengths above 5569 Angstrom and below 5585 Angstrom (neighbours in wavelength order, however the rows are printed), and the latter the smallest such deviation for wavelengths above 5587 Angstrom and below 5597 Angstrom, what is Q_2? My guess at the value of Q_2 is -2.3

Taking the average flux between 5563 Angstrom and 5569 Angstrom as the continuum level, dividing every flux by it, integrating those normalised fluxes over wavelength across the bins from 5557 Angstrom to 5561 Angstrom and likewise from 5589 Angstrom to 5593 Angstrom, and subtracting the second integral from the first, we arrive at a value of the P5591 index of 0.089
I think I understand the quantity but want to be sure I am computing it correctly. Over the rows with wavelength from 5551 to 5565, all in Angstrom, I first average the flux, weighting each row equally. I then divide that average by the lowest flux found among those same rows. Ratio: 1.020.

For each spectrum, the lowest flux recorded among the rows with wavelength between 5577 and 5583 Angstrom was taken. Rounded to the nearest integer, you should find 151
